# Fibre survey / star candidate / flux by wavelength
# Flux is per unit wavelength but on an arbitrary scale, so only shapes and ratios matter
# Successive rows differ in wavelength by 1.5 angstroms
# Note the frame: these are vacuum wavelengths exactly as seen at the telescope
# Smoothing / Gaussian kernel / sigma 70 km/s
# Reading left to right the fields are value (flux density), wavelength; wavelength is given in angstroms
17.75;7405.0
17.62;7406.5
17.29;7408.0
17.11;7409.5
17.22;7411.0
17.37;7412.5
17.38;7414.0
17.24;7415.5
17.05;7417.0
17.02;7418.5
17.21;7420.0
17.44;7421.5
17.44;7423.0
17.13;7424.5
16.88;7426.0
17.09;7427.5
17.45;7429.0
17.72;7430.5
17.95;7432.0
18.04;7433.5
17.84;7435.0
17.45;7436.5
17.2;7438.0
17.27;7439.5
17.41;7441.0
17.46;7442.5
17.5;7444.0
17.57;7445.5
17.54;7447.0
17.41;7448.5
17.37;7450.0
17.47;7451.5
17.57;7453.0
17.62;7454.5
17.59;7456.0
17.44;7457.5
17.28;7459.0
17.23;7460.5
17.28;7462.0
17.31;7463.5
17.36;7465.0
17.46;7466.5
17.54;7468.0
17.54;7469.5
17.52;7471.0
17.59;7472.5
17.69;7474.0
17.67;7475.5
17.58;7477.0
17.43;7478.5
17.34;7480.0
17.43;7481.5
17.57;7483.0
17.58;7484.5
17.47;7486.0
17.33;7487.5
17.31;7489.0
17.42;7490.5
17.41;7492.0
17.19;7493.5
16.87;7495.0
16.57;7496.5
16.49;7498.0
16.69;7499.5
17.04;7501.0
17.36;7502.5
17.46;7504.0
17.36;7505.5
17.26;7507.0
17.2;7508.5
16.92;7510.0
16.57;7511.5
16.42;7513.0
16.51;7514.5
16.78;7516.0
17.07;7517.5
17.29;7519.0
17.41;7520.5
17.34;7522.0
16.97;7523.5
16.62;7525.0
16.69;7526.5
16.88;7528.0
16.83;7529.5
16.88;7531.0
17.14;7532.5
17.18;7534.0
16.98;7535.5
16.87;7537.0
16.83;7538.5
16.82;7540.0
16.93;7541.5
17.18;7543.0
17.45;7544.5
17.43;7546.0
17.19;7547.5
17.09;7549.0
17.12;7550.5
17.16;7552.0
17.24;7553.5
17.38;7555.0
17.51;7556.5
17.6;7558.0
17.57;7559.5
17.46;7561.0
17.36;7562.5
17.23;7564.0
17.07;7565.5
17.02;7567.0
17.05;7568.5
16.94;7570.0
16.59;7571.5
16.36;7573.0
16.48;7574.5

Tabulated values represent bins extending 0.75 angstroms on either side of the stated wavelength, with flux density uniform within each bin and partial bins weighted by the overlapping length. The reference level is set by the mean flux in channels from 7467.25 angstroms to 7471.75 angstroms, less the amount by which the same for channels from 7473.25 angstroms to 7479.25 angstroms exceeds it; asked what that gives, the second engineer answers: 17.5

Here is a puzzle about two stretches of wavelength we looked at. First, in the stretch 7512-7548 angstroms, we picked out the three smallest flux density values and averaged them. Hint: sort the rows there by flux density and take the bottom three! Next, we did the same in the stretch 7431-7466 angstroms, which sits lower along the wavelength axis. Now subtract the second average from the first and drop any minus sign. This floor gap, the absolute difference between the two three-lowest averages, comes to 0.7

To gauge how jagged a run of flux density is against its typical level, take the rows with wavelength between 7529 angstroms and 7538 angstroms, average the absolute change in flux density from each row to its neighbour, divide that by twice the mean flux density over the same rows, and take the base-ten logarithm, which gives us -2.4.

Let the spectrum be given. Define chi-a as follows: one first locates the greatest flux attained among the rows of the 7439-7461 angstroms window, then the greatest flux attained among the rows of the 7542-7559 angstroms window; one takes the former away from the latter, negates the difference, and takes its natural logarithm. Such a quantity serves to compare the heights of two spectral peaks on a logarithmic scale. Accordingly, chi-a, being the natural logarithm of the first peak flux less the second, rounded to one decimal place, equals -3.9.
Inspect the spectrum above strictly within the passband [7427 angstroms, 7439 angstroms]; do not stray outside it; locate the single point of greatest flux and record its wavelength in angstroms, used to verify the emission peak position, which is 7433.5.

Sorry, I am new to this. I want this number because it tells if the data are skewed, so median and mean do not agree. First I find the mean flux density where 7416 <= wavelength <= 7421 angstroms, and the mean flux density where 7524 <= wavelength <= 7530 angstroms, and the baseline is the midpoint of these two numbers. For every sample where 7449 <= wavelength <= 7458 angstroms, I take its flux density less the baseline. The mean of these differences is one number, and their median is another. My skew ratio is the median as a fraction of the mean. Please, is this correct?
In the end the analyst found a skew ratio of 1.02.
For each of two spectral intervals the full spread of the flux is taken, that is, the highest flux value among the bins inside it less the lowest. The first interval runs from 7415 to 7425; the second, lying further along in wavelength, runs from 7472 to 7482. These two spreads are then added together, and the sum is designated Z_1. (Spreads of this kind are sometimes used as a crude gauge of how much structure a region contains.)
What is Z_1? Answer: 0.77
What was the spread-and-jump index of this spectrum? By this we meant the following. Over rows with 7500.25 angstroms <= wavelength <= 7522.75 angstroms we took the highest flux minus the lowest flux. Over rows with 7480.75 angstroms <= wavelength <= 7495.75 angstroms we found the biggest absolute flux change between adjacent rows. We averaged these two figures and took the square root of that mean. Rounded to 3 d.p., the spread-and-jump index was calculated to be 0.825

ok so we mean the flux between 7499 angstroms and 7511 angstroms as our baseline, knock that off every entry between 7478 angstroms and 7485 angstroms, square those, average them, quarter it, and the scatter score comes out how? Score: 0.026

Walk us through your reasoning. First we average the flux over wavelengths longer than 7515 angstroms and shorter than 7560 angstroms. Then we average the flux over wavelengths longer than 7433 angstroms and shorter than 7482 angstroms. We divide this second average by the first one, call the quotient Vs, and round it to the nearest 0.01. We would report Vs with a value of 1.02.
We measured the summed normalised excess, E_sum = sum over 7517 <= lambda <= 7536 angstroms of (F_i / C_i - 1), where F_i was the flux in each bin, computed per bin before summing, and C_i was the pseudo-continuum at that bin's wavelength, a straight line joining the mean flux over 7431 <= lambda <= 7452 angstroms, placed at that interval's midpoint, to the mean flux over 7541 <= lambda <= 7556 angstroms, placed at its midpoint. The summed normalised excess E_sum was -0.20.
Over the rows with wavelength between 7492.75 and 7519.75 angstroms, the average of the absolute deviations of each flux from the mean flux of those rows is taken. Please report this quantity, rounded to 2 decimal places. 0.30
